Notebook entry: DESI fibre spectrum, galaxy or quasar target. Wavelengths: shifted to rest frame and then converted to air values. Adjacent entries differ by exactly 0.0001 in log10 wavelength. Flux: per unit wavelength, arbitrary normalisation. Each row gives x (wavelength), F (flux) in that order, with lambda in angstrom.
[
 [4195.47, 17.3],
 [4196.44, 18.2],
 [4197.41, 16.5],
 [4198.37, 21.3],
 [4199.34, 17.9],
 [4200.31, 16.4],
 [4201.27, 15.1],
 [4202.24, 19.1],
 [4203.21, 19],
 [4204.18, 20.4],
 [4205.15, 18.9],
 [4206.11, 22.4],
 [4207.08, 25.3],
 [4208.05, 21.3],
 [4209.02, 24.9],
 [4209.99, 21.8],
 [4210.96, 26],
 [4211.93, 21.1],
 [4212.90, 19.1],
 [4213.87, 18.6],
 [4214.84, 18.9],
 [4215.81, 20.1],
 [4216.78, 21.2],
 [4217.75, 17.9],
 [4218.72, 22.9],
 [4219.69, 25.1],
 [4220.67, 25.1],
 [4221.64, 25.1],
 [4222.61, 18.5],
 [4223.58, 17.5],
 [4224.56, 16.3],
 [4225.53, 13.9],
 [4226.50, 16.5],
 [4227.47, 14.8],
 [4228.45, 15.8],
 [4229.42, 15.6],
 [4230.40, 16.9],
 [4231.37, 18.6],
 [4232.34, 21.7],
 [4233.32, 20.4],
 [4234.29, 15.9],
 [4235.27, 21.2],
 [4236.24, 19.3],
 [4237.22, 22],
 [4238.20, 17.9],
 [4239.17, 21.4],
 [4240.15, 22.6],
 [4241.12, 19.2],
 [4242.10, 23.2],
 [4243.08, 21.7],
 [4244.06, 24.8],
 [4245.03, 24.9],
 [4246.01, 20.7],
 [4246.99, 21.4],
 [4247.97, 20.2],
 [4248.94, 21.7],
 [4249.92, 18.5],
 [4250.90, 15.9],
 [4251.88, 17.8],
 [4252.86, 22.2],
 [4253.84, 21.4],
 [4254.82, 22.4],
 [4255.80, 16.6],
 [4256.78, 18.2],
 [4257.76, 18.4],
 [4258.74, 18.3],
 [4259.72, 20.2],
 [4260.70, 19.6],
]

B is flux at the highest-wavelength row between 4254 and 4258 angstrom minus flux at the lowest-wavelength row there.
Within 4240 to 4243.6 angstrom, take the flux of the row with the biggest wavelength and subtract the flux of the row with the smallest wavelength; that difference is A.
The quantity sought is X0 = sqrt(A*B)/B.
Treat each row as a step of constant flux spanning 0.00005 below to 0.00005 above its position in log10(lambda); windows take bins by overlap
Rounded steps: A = -0.9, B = -4.0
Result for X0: -0.5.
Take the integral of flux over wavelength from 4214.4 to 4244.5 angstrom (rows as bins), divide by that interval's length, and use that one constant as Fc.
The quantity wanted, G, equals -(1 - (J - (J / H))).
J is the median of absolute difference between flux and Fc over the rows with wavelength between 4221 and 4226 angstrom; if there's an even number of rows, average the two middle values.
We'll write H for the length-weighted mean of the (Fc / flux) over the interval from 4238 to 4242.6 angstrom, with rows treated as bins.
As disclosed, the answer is -1.2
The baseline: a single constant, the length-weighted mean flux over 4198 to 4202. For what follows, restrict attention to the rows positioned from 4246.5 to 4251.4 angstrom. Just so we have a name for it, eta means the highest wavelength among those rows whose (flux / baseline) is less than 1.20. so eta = 4250.90 angstrom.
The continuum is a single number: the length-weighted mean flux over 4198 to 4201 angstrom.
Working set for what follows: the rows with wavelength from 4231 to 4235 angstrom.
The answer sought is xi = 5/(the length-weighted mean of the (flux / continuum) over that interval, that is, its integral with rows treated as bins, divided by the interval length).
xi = 4.7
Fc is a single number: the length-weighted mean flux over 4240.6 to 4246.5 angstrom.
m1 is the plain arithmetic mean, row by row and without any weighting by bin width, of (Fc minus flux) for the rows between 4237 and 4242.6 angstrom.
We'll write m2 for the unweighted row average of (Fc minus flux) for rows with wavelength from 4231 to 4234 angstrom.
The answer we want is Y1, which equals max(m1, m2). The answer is 2.2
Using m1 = 1.4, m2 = 2.2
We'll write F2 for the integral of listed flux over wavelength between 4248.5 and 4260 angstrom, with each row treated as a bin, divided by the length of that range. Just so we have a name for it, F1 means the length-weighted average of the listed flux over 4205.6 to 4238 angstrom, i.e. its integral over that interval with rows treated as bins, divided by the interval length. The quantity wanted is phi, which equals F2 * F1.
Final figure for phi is 386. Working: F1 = 20.0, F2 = 19.3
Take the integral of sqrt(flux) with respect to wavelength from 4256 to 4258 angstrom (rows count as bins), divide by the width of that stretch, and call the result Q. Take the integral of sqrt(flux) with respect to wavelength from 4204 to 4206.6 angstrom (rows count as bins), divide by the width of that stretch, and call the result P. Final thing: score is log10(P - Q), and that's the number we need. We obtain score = -0.53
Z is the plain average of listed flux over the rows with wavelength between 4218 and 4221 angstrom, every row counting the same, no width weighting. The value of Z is 24.4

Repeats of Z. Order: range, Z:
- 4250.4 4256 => 19.4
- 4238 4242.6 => 20.9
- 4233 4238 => 19.8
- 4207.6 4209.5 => 23.1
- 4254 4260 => 19.0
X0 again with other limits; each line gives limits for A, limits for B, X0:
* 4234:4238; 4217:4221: 0.9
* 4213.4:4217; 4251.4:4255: 0.8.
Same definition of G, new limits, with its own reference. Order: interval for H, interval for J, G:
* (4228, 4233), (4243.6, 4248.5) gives -0.8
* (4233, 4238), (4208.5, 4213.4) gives -1.0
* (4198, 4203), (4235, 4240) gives -0.8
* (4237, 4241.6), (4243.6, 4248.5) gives -1.1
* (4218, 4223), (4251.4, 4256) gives -1.4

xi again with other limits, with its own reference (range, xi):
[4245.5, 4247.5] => 4.3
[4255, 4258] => 5.0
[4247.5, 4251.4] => 4.8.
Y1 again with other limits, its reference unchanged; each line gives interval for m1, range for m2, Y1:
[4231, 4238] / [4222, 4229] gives 6.2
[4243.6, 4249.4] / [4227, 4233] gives 5.2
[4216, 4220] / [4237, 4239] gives 2.5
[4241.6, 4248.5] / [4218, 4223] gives 0.0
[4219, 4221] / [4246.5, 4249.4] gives 1.3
